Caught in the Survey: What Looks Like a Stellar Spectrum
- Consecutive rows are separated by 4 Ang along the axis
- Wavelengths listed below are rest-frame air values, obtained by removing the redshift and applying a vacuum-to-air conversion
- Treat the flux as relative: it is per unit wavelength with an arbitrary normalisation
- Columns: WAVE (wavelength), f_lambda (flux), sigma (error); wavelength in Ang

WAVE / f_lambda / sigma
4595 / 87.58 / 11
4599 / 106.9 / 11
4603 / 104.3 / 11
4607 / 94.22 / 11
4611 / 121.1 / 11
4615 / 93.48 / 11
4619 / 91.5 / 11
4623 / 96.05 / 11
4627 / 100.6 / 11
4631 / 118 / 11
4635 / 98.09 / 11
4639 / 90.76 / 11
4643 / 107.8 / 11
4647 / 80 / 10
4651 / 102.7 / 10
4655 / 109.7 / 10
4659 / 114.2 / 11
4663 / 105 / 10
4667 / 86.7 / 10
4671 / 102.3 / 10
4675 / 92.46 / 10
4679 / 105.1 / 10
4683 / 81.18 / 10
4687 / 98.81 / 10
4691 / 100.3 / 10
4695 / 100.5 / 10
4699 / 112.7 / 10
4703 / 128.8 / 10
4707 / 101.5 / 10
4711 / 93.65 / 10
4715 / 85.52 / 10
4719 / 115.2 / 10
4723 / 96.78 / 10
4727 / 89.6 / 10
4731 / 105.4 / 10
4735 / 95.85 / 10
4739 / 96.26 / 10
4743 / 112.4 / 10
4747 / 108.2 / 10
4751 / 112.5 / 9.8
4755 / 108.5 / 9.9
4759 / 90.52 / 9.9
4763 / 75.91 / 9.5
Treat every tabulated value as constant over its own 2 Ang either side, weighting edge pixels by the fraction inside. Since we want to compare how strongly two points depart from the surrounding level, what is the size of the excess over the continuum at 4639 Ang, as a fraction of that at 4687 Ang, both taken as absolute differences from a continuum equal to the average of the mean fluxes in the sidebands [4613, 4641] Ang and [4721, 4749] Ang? 13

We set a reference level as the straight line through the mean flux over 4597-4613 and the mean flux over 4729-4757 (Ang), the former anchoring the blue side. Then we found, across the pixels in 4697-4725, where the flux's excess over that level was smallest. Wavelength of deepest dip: 4715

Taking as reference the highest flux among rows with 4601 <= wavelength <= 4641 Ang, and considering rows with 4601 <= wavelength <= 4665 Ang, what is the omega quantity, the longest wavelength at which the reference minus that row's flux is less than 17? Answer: 4663 Ang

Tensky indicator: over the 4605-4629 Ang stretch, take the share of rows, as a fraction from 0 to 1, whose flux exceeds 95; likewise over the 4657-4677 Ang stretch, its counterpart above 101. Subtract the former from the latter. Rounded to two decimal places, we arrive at 0.10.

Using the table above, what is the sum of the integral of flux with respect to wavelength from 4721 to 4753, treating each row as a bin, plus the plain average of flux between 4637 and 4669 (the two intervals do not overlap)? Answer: 3368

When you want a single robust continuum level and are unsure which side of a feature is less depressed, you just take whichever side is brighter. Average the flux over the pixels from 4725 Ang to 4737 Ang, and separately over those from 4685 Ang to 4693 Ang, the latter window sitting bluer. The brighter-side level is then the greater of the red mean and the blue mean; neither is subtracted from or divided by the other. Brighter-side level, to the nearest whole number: 100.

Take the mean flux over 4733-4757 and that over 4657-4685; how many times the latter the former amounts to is 1.08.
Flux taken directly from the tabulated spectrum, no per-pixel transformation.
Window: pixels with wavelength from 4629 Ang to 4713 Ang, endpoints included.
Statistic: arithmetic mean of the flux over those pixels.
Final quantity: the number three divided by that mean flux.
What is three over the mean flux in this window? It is 0.0296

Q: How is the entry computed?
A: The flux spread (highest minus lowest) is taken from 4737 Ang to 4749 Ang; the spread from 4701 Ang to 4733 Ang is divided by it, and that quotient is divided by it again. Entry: 0.166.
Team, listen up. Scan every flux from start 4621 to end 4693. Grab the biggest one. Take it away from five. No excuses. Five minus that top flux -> -113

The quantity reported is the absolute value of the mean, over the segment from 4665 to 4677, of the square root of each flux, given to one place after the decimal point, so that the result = 9.7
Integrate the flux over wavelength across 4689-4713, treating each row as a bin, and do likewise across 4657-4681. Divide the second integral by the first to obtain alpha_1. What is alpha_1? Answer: 0.95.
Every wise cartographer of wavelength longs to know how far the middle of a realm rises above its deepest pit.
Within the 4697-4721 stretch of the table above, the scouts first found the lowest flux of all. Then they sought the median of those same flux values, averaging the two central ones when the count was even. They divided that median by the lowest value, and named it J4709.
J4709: 1.25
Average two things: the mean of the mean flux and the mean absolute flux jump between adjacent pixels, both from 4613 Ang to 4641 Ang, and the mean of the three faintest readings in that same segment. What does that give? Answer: 72.9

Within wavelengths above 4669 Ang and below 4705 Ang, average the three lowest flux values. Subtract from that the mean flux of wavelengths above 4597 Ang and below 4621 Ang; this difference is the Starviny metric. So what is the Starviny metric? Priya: -11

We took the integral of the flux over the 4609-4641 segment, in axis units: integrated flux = 3238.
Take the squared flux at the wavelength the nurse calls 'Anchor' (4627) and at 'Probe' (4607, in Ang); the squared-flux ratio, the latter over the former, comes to 0.88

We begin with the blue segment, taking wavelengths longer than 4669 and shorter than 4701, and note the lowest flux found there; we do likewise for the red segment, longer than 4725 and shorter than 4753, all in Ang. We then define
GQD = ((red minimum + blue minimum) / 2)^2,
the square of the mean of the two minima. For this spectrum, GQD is 7291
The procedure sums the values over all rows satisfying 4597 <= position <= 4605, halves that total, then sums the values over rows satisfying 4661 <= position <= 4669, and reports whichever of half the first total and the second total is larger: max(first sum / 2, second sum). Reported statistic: 192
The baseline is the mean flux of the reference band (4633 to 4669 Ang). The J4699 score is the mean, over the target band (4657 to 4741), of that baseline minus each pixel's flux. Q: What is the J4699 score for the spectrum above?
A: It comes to -0.9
